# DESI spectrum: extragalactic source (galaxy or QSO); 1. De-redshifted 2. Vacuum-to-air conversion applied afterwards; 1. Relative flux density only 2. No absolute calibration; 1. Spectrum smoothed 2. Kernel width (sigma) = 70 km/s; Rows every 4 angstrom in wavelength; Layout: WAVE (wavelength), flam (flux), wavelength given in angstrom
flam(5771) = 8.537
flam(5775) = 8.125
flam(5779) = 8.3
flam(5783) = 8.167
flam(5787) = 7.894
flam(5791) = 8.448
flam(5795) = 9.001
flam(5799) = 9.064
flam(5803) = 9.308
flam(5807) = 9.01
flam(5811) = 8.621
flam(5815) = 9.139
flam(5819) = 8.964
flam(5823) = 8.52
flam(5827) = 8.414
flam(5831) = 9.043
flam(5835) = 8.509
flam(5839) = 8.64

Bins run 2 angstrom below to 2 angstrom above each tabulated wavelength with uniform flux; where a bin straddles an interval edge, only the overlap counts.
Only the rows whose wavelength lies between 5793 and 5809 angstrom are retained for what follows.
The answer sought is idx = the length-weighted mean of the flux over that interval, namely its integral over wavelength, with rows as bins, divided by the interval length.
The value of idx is 9.10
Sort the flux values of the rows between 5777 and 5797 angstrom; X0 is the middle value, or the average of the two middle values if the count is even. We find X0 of 8.3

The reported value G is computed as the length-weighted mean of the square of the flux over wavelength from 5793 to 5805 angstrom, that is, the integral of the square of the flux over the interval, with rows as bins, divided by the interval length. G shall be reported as 83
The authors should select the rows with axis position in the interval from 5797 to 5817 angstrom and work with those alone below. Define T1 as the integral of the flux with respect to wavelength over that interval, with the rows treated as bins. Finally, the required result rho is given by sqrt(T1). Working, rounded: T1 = 181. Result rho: 13.4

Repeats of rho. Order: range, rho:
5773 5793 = 12.8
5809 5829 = 13.2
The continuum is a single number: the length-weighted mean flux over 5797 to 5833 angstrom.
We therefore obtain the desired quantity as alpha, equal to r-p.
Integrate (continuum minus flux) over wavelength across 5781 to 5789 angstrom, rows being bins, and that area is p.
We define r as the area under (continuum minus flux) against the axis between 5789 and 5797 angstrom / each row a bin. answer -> -5.6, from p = 7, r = 1.39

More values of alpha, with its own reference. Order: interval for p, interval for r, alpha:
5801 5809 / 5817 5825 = 3.3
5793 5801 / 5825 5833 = 2.4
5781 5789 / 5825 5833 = -5.6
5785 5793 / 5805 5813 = -5.2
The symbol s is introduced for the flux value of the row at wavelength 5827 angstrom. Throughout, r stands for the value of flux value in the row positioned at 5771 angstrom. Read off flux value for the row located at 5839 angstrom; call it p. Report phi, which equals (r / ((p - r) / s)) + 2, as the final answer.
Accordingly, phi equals 699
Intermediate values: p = 8.64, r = 8.537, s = 8.414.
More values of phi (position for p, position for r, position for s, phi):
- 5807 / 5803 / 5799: -281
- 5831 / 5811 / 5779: 172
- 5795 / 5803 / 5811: -259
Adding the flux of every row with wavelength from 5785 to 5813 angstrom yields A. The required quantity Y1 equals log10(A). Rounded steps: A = 61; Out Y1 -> 1.79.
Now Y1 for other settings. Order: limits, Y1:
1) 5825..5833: 1.24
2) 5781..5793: 1.39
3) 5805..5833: 1.79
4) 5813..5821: 1.26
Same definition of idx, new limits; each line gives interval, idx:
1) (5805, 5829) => 8.78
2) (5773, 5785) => 8.20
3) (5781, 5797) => 8.38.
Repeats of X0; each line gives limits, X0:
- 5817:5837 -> 8.5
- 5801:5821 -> 9.0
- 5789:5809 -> 9.0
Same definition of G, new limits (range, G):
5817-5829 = 75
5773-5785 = 67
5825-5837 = 75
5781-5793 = 67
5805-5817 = 80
